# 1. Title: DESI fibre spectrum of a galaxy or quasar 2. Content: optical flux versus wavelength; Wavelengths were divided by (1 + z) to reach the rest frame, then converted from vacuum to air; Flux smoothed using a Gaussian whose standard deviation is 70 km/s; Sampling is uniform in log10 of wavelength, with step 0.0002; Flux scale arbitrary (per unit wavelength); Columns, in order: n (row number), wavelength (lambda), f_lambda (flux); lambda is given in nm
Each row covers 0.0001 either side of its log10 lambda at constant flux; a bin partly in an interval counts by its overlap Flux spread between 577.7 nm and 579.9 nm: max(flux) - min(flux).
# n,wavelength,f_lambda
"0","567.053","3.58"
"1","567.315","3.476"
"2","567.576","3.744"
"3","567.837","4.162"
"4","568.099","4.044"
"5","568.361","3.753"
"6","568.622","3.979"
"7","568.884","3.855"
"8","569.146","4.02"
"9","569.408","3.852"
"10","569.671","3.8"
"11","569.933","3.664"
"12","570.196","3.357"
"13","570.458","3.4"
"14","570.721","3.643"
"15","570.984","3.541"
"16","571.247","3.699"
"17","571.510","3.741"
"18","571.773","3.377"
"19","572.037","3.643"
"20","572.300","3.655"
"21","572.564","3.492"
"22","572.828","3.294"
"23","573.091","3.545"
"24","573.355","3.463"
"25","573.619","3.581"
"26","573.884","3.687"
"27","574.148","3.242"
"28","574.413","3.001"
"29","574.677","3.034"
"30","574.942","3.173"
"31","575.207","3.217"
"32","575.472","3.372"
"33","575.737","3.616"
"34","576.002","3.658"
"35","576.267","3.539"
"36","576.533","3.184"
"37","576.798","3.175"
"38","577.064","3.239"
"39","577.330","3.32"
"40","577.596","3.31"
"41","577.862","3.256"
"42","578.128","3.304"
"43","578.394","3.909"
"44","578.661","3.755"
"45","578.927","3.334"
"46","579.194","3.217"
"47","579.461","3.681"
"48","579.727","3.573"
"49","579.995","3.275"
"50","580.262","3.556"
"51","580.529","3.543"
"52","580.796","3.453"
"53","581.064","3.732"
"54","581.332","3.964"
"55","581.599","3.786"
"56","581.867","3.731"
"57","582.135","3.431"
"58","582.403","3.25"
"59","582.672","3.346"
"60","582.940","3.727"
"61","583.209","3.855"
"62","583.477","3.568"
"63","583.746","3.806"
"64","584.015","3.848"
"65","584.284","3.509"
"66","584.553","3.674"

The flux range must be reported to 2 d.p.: 0.69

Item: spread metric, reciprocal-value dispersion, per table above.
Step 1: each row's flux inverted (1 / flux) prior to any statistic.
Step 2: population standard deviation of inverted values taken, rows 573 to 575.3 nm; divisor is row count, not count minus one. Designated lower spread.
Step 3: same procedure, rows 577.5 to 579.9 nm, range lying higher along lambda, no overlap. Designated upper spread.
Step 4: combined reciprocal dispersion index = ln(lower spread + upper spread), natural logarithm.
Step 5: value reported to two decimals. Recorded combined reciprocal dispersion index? -3.21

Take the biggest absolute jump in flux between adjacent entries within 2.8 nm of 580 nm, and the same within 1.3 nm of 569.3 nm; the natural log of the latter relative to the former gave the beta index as -0.7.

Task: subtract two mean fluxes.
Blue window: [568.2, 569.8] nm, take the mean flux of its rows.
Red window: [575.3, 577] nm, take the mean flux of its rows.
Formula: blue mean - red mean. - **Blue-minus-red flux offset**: 0.5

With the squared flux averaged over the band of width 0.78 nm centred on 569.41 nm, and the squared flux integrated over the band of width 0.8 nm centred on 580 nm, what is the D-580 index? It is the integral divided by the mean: 0.64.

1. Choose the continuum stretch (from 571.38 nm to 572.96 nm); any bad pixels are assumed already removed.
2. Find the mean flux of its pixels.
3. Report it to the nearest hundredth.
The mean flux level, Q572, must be 3.53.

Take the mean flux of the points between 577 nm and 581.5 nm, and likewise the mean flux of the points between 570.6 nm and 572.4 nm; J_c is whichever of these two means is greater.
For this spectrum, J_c 3.61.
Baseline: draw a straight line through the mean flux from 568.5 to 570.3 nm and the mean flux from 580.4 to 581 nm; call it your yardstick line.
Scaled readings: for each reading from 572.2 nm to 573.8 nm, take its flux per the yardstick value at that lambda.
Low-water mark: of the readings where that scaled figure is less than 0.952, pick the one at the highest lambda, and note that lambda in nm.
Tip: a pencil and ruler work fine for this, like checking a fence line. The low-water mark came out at 573.355 nm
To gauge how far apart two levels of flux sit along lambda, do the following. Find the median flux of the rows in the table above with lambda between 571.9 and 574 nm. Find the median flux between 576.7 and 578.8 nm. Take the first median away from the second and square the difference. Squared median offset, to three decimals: 0.066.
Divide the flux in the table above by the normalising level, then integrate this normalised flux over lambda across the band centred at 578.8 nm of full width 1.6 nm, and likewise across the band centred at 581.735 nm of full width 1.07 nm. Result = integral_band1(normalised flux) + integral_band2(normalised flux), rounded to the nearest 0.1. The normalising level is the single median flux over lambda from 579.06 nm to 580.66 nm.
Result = 2.7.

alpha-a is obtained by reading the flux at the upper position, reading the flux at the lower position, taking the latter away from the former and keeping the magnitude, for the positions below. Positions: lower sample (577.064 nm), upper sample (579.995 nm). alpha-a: 0.04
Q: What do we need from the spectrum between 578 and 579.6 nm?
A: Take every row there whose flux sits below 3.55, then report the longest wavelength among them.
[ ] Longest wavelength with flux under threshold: 579.194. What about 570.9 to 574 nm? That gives 573.355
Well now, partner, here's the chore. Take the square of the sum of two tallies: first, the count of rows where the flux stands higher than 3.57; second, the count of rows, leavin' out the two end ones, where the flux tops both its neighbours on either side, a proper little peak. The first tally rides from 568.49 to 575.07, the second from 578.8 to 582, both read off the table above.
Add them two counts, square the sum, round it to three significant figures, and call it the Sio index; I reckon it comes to 256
